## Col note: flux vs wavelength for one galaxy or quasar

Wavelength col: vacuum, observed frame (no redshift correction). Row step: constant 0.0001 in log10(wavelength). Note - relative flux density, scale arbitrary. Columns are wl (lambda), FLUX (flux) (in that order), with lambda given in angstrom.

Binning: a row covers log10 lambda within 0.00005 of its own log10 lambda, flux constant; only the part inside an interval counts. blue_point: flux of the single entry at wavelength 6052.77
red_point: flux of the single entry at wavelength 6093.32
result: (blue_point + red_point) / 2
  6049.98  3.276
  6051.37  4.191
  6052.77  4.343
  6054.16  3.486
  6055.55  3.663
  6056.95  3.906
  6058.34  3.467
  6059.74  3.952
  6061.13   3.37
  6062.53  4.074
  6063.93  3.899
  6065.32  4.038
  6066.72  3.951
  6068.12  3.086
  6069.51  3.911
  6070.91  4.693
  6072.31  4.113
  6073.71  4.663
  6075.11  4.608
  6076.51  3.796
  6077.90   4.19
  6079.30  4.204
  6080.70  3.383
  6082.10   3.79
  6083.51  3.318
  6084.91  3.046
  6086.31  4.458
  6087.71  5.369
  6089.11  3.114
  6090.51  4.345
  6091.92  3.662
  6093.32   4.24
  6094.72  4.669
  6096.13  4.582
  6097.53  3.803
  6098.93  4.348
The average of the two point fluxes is 4.29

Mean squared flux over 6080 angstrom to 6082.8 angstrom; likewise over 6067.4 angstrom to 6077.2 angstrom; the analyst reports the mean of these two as 15.1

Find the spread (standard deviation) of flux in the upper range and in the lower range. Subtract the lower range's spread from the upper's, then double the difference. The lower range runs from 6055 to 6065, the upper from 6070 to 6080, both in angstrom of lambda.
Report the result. 0.1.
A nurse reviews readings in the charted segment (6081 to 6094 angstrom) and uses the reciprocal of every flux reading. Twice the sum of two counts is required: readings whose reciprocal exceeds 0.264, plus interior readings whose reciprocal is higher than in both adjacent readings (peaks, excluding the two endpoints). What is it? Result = 14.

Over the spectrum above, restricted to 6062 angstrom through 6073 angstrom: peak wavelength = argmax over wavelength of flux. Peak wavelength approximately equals 6070.91 angstrom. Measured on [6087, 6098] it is 6087.71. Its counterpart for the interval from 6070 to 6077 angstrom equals 6070.91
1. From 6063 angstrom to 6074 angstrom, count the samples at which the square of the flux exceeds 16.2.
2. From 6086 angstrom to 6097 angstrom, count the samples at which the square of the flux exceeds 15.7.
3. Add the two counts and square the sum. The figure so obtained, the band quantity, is 100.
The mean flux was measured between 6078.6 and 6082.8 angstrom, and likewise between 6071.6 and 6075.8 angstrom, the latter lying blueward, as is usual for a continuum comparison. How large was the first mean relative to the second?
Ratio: 0.85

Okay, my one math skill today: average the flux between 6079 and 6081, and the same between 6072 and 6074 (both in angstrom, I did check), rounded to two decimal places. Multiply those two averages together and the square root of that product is 4.08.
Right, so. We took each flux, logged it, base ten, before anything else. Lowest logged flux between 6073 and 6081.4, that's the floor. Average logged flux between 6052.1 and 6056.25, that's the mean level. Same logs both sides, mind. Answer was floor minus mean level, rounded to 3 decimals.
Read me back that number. -0.052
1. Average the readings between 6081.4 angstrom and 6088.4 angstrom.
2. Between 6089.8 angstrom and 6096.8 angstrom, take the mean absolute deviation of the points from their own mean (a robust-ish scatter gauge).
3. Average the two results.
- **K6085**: 2.14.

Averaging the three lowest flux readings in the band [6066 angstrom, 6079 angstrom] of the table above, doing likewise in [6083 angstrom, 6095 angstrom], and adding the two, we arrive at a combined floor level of 6.76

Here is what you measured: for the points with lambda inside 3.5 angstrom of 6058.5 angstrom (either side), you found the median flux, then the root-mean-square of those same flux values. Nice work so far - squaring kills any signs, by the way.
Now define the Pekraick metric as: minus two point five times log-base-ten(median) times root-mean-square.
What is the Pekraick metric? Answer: -5.2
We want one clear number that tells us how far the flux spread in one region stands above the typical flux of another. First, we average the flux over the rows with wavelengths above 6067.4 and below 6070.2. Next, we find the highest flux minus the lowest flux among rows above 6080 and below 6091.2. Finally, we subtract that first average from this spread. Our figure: -1.2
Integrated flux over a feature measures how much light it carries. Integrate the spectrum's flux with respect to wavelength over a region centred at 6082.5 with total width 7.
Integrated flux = 25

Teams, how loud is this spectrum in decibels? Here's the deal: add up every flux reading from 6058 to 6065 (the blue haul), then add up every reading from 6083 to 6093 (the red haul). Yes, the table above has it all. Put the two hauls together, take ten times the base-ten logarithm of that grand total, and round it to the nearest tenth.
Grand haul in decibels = 16.6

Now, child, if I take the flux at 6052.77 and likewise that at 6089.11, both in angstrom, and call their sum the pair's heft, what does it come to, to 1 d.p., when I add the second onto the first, 7.5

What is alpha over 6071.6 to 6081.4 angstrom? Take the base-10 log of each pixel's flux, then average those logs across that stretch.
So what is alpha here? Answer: 0.61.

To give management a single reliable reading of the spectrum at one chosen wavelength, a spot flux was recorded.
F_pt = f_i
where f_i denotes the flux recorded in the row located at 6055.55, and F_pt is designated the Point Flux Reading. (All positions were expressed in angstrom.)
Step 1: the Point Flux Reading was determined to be 3.663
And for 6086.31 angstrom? 4.458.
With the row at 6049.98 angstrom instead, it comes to 3.276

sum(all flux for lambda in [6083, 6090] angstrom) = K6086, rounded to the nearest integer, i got 19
